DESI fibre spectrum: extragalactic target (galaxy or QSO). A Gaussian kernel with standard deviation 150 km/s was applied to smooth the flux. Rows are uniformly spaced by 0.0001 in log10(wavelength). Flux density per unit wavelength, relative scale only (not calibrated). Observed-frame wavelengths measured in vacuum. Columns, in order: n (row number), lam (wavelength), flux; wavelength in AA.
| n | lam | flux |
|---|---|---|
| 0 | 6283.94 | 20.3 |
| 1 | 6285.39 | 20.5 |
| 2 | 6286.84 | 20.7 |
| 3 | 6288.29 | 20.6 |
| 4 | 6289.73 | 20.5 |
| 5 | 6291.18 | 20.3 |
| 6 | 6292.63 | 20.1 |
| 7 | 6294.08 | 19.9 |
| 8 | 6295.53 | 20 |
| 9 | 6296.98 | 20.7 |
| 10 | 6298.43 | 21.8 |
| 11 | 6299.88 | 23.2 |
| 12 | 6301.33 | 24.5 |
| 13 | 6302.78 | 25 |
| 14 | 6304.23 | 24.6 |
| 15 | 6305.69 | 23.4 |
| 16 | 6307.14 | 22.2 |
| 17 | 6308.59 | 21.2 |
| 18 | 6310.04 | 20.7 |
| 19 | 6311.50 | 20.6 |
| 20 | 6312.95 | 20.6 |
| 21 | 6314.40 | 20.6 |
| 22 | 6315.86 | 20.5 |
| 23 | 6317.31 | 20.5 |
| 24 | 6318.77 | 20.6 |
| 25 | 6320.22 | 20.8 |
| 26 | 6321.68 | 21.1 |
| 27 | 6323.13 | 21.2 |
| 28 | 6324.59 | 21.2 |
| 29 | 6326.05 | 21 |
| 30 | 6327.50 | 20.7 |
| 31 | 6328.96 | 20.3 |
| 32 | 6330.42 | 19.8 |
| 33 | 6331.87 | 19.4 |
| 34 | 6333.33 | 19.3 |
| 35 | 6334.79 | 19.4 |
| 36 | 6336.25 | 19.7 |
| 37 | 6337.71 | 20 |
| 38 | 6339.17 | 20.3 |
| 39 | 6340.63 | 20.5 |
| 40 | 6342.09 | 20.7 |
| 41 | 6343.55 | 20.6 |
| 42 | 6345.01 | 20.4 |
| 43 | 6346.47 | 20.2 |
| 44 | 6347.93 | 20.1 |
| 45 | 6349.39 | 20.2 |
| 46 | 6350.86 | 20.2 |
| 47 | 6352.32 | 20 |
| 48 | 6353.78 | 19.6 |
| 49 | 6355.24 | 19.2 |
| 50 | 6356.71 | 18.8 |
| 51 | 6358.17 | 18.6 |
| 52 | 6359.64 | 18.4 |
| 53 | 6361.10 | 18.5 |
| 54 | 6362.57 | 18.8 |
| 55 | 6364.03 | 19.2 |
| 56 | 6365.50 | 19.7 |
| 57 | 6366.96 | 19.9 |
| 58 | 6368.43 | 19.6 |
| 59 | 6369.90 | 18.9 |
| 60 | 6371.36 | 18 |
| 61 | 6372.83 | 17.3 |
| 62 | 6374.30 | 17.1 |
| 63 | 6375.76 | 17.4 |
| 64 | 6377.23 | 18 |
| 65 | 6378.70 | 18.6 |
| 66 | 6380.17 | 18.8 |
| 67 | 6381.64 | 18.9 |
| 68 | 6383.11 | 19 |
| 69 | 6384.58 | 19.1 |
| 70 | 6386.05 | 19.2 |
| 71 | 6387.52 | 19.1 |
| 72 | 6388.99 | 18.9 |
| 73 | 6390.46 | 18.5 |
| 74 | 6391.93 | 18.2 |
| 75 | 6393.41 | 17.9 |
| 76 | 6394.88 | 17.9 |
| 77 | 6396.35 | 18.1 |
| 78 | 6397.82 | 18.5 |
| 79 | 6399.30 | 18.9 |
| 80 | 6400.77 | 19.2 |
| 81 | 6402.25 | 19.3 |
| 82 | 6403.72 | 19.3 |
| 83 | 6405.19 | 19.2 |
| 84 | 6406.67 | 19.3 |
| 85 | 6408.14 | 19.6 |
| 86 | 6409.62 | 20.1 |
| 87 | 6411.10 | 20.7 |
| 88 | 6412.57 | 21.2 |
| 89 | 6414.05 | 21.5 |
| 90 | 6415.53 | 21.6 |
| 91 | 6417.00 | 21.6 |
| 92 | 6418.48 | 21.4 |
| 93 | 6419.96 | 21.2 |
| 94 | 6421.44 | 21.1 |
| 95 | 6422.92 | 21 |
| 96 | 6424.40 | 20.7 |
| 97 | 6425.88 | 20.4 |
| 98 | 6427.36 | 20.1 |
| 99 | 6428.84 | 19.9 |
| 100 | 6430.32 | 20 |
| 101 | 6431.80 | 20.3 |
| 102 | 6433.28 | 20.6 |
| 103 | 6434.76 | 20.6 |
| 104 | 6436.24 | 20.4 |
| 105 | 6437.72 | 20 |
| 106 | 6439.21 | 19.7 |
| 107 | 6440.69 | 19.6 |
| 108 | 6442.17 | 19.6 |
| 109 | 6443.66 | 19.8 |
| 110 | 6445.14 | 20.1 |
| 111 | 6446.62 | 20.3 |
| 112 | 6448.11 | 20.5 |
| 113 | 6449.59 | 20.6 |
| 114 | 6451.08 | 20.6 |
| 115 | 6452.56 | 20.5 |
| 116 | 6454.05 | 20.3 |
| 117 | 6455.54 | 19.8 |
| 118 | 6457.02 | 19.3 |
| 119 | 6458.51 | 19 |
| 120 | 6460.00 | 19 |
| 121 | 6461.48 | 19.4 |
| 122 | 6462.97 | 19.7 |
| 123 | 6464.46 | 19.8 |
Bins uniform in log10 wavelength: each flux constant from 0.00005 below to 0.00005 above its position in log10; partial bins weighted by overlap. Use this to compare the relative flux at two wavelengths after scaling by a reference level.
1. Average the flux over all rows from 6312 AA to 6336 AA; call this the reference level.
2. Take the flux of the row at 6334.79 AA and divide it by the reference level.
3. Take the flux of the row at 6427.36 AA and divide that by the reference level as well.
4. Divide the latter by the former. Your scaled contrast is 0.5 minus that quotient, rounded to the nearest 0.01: -0.54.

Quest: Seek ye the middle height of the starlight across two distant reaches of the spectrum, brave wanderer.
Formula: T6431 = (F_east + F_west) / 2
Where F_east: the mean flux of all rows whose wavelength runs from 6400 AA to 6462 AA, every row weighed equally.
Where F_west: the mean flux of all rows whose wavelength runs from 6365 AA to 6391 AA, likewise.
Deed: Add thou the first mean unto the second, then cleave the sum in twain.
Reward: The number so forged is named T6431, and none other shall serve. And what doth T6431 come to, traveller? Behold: 19.4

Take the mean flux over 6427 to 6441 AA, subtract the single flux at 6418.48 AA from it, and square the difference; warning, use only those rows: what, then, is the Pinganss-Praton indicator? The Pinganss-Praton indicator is 1.6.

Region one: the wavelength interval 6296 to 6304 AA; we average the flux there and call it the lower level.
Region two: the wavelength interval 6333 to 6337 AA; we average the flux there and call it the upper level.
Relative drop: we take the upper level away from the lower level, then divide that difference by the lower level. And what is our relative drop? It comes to 0.16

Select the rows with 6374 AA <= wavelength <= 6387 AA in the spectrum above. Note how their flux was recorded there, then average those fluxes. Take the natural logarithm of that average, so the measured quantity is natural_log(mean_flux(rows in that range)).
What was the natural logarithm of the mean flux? 2.92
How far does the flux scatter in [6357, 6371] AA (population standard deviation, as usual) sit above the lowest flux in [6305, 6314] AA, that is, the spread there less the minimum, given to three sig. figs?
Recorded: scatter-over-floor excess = -20.1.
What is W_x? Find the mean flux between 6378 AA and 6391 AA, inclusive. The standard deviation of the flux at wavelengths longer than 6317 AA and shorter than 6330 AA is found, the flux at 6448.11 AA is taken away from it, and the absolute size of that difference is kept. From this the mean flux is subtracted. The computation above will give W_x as 1.3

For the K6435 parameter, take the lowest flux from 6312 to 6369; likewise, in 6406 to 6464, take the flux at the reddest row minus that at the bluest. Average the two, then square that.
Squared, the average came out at 88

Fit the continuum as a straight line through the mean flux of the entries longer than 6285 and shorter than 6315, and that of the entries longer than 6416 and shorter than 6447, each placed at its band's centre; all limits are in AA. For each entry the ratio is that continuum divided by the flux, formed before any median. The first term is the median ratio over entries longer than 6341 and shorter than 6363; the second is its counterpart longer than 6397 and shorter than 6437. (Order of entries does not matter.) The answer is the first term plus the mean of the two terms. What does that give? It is 2.08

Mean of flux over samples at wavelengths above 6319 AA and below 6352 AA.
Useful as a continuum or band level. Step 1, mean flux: 20.3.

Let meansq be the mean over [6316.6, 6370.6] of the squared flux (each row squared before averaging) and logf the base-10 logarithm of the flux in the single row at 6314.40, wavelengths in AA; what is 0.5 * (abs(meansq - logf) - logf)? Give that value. 198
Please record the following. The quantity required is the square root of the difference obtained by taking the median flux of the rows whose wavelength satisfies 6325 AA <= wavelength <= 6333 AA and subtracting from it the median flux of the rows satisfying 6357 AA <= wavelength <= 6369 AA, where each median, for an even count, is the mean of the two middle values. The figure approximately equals 1.1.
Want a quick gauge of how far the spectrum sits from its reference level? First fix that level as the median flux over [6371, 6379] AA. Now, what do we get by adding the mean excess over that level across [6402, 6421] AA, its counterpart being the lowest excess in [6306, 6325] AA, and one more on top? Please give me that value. 6.6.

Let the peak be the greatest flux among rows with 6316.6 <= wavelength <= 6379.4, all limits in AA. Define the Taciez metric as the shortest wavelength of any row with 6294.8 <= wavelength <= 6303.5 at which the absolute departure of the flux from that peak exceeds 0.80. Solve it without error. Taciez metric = 6295.53 AA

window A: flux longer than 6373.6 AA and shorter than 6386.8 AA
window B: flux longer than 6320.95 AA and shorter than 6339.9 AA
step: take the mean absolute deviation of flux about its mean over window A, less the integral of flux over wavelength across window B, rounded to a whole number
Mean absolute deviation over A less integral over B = -383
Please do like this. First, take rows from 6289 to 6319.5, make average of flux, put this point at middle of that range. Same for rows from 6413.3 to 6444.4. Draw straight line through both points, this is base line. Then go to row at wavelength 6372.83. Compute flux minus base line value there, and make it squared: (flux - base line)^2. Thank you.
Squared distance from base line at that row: 13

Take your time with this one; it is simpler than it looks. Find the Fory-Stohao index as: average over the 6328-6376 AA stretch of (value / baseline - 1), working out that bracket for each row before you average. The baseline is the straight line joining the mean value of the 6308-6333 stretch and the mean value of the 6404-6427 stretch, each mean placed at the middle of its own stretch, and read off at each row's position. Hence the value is -0.06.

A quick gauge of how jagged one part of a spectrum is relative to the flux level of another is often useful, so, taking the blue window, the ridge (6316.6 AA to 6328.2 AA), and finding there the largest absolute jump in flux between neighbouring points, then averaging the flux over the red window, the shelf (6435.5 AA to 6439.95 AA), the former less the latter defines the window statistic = -19.7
